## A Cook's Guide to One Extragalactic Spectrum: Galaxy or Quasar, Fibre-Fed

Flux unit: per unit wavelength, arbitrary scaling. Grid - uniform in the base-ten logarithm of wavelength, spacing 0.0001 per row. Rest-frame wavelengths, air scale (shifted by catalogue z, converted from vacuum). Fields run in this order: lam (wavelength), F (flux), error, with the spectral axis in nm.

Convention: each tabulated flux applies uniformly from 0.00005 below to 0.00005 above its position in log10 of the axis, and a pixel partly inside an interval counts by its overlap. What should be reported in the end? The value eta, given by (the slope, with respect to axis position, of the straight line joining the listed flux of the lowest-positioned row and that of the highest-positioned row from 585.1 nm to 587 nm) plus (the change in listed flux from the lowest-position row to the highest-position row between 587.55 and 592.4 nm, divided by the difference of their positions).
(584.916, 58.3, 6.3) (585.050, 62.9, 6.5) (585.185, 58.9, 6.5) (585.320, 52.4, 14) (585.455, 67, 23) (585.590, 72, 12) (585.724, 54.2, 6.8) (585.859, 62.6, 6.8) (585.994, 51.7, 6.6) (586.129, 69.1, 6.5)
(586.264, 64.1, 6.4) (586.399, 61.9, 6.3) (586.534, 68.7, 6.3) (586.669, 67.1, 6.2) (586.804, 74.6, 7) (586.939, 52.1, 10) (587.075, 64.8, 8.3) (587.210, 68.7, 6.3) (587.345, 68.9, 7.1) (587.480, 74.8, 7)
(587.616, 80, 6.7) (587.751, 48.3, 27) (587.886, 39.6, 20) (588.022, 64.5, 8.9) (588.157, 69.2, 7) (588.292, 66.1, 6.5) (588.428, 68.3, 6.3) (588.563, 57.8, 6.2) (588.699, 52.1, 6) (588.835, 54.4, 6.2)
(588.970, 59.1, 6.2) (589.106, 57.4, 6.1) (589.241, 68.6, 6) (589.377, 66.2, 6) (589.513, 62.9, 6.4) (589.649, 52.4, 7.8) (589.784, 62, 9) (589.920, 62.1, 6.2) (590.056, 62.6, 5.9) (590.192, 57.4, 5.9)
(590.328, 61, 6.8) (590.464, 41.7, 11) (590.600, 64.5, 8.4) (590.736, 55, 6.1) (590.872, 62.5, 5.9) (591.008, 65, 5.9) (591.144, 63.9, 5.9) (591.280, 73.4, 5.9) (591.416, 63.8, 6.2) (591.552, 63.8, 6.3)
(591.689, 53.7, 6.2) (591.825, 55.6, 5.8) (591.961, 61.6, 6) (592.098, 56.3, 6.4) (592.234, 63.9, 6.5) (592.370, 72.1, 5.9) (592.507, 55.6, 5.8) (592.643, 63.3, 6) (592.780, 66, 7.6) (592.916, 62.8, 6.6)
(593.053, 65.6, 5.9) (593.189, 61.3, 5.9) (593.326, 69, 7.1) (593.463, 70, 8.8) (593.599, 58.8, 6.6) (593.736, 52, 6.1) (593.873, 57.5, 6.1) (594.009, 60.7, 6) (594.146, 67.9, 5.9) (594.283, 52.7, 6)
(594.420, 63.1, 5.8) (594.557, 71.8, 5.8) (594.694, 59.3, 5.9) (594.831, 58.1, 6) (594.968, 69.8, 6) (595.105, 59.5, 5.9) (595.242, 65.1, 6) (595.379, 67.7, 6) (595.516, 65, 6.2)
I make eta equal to -6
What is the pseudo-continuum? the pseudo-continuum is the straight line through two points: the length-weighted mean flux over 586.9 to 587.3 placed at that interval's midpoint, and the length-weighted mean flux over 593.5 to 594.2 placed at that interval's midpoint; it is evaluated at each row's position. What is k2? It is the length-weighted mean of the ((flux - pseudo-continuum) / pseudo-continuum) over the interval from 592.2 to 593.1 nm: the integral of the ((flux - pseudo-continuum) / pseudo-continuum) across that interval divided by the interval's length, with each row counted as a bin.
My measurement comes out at 0.064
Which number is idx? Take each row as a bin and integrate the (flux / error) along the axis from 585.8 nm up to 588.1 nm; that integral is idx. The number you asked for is 19.9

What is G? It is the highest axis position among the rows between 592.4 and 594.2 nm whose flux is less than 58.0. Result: 593.873 nm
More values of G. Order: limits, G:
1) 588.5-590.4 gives 590.192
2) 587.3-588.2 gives 587.886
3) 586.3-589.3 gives 589.106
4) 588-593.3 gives 592.507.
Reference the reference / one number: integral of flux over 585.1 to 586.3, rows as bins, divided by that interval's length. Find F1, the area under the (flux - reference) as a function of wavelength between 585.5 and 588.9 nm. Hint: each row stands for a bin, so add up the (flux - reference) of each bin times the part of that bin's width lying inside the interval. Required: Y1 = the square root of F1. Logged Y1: 2.5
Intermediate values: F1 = 6.1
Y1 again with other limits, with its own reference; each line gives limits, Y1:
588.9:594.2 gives 1.1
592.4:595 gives 1.7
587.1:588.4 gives 2.1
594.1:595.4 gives 1.6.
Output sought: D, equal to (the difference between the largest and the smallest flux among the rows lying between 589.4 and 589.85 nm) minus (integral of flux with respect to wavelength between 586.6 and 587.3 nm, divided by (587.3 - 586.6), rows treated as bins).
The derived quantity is -55.1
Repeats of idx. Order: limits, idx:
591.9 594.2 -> 22.6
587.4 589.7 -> 20.2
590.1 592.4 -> 22.1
